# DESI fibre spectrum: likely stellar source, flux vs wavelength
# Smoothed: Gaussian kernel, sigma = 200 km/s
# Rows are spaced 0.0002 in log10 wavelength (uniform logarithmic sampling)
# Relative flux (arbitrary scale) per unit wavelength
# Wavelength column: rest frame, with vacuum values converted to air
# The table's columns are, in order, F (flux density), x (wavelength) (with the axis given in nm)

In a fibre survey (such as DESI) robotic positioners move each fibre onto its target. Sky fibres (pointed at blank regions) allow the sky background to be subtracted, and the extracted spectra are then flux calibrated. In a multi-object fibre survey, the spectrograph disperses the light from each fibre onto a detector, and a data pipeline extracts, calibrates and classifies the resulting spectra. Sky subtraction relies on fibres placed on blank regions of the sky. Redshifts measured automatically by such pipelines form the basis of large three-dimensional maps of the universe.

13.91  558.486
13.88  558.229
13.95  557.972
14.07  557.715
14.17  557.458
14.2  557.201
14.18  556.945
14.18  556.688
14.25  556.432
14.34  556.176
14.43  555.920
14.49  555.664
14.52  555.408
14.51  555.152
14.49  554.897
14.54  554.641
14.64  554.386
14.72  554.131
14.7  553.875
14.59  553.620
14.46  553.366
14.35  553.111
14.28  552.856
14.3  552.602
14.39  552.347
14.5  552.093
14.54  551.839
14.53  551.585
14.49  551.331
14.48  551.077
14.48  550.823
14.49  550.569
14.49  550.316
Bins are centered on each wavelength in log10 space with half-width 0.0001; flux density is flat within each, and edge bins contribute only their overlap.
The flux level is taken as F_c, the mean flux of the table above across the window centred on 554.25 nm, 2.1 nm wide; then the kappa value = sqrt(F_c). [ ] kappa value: 3.82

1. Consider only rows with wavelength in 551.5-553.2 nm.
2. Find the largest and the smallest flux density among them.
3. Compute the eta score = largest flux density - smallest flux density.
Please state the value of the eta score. 0.26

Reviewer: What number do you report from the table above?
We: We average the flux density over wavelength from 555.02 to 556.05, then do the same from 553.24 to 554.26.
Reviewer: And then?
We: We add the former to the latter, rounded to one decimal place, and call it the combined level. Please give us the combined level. 29.1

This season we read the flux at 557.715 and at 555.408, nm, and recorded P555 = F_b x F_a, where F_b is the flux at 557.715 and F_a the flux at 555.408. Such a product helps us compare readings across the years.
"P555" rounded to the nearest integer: 204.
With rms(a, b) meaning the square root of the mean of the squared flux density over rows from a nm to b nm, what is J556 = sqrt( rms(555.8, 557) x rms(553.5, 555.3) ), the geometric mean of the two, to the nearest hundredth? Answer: 14.44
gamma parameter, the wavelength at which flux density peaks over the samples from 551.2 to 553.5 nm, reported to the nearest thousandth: 551.839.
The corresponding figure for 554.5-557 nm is 554.641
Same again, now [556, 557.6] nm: 556.176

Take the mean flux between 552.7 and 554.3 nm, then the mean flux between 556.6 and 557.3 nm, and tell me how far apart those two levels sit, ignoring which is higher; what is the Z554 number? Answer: 0.33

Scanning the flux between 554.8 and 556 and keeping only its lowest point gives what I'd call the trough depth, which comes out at 14.43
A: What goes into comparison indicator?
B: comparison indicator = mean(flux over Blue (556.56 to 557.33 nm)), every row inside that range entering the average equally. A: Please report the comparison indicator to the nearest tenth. 14.2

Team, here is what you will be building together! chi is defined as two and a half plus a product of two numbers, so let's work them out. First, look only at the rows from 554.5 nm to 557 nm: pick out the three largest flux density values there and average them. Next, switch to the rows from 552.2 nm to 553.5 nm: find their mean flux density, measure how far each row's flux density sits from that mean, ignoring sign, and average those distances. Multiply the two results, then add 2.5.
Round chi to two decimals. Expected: 3.30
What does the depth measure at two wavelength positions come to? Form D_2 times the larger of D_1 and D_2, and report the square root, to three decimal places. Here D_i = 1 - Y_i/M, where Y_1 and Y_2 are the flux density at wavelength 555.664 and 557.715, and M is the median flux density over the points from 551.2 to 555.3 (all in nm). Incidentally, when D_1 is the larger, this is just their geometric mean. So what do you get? 0.030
